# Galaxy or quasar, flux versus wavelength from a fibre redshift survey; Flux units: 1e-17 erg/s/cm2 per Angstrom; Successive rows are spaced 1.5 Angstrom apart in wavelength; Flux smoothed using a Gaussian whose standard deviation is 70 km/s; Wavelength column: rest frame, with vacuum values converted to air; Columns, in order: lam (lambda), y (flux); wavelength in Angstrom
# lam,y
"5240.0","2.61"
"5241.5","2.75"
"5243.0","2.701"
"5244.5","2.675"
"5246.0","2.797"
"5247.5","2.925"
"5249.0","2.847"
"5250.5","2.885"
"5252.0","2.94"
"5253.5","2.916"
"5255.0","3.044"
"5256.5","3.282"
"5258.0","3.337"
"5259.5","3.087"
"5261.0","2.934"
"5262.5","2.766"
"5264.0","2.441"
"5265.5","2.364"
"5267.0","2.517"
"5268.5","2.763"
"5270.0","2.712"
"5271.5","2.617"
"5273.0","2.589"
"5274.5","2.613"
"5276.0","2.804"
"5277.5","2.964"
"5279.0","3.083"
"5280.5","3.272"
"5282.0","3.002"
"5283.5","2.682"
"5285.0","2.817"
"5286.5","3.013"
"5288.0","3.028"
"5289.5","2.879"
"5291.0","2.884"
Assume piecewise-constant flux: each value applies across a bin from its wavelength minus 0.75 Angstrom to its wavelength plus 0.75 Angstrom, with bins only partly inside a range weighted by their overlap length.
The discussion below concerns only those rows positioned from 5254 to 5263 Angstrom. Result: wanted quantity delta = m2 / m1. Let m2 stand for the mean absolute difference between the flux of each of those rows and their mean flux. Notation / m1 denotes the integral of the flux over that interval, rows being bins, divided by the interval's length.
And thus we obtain 0.05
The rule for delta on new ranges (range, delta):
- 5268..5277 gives 0.03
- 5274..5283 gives 0.06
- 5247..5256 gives 0.01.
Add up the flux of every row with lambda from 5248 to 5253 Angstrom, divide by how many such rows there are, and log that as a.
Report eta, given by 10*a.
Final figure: 28.9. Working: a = 2.89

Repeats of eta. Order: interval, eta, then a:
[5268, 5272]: 27.0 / 2.70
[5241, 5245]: 27.1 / 2.71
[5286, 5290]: 29.7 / 2.97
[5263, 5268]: 24.4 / 2.44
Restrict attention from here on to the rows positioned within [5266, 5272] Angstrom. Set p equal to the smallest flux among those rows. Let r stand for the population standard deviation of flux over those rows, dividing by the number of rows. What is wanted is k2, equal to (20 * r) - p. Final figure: -1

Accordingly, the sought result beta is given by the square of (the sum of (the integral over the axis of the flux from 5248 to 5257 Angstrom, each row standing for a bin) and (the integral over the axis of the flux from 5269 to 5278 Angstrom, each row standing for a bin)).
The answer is 2619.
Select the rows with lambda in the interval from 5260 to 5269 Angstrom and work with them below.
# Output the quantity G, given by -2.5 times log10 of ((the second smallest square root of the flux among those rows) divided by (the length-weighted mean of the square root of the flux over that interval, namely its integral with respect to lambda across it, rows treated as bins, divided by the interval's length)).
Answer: 0.04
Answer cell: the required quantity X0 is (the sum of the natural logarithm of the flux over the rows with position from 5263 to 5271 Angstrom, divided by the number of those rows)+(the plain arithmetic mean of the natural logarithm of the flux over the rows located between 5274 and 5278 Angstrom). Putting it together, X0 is 1.96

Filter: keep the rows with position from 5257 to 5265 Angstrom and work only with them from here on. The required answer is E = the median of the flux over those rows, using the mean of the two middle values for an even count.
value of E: 2.93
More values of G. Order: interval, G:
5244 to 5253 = 0.01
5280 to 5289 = 0.03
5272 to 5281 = 0.05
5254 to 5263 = 0.03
